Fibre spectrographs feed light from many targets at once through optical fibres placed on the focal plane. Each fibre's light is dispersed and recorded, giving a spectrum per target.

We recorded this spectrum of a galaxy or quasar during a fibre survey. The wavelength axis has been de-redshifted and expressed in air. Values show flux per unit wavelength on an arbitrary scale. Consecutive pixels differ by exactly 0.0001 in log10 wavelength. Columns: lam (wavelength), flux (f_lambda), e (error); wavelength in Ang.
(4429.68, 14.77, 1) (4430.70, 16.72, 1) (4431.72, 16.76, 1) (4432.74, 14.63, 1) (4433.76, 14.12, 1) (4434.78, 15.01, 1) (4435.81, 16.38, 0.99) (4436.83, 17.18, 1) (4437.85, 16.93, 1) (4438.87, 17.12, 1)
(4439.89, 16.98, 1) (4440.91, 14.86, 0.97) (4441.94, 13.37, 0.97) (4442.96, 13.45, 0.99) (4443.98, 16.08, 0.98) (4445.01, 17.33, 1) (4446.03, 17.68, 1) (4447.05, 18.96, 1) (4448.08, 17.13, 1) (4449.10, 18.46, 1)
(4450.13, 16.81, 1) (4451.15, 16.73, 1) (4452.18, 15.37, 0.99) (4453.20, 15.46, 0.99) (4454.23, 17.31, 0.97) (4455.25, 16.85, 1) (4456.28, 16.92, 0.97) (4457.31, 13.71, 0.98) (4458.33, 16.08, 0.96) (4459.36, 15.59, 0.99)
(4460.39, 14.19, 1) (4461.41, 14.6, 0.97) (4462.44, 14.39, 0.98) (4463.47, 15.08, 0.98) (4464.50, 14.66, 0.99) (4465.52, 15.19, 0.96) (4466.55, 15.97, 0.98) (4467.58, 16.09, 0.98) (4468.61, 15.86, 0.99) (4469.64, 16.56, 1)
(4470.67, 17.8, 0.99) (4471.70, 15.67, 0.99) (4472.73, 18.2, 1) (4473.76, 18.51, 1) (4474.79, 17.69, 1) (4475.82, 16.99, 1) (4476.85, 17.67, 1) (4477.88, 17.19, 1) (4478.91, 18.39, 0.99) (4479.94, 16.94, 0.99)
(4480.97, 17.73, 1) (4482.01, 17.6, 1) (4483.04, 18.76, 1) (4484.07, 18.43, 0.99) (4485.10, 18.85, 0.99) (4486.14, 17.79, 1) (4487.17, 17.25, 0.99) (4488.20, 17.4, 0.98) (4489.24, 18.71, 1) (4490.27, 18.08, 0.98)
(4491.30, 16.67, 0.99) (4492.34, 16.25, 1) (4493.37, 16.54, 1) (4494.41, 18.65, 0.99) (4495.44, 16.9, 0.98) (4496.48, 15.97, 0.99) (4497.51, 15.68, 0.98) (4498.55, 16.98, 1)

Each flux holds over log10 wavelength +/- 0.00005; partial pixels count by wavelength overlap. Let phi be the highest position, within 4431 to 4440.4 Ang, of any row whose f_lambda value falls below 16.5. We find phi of 4435.81 Ang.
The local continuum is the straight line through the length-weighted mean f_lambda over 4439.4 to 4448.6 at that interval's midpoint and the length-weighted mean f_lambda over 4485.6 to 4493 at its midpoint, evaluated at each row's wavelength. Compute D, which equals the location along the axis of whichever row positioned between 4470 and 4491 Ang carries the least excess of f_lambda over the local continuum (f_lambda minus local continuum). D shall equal 4471.70 Ang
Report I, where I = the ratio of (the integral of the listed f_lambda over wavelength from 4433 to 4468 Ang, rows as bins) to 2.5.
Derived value 223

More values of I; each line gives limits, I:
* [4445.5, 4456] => 72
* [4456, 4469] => 79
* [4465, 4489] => 166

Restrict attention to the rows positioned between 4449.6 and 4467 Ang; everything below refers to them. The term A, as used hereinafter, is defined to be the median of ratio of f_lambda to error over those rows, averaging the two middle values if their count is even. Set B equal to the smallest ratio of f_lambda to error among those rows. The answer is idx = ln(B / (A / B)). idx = 2.52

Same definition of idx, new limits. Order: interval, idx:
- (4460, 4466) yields 2.60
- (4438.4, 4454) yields 2.40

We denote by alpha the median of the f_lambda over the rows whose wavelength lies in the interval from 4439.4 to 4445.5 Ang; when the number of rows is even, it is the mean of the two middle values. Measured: 15.5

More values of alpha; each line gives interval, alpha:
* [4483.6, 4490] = 18.1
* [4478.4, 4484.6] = 18.1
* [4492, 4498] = 16.4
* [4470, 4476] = 17.7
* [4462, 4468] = 15.1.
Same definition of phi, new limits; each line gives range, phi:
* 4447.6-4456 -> 4453.20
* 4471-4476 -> 4471.70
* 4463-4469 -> 4468.61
